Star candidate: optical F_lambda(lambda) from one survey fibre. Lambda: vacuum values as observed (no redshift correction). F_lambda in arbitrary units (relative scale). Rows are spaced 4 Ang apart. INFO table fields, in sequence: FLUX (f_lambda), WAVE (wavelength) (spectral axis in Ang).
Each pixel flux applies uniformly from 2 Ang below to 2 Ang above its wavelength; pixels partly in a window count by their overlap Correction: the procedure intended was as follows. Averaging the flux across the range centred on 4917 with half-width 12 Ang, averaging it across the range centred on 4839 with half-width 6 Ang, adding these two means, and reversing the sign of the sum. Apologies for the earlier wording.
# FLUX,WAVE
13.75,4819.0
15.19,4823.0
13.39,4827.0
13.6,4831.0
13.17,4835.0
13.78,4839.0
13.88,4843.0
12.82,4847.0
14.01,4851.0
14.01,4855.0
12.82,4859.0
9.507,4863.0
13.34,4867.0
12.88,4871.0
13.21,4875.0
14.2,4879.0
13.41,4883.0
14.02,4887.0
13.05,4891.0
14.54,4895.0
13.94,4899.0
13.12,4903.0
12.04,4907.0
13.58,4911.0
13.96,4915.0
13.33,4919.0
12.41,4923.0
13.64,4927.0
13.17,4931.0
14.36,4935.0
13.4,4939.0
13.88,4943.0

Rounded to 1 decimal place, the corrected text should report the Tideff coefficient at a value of -26.8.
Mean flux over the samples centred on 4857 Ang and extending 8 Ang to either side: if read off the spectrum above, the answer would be 12.6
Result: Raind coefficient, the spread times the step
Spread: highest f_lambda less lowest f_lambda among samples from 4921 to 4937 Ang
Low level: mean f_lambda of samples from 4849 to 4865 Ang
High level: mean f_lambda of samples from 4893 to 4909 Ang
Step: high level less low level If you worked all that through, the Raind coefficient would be 1.6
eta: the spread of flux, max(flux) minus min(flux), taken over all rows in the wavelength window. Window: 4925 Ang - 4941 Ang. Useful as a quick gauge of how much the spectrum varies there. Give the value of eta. 1.2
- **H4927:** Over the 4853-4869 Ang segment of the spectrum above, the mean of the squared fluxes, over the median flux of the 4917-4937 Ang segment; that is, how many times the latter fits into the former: 11.8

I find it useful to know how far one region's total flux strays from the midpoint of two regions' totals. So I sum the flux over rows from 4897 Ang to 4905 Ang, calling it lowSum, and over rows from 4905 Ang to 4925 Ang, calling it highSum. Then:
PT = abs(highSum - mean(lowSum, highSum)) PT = 19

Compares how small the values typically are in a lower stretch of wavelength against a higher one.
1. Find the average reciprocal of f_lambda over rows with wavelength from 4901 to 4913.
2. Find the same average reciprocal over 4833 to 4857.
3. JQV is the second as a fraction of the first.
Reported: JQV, 0.95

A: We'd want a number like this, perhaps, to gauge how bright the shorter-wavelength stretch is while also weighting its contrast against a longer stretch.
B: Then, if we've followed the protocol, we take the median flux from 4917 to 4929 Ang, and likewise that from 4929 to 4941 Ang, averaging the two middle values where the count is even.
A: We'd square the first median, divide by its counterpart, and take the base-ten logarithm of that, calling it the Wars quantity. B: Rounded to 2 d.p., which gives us 1.12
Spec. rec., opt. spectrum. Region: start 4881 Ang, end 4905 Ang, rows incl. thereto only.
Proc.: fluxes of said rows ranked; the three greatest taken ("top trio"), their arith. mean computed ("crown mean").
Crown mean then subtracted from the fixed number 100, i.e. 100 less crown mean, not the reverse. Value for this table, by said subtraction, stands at 85.8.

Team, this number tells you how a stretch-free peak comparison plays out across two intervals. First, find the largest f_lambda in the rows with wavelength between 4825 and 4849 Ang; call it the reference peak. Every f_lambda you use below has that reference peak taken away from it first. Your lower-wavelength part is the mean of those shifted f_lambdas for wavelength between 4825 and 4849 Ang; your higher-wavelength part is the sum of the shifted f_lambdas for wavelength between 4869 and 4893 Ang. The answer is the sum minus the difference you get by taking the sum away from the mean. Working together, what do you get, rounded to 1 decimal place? -4.6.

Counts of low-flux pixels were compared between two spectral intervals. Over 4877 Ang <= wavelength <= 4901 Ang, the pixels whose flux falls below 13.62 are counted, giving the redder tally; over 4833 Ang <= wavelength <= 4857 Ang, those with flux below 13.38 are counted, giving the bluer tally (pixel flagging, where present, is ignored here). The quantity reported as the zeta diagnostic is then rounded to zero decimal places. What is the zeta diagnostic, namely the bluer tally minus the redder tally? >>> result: 0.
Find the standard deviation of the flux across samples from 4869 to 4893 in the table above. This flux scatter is 0.5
